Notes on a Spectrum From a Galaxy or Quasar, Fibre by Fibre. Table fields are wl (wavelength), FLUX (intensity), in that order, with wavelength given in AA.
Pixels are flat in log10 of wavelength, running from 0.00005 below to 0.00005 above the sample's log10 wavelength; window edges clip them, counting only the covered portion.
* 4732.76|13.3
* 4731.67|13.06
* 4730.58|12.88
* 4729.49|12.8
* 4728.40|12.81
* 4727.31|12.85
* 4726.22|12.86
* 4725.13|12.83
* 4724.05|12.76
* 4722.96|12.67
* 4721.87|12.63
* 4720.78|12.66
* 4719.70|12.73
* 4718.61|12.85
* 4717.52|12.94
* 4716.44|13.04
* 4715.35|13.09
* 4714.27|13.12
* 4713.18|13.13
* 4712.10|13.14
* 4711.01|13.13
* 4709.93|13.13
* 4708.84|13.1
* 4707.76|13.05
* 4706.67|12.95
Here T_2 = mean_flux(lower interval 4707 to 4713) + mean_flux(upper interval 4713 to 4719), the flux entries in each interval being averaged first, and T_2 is 26.1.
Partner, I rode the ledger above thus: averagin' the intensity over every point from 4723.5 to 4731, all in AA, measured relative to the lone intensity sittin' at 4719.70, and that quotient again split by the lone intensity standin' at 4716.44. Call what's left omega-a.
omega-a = 0.0773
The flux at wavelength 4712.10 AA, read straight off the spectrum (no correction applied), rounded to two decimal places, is 13.14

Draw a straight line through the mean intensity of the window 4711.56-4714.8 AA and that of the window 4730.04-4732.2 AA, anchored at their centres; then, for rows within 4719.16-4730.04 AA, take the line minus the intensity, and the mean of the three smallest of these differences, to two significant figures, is 0.16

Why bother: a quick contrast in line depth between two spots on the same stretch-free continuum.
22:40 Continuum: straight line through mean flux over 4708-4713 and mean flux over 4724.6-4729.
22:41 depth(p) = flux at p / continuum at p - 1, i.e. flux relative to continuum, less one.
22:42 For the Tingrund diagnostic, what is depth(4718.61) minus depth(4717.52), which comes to -0.005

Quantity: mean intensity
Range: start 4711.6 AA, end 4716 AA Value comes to 13.1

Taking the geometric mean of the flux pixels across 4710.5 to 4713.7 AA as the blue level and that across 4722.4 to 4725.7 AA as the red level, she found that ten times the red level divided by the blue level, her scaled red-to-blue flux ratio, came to 9.7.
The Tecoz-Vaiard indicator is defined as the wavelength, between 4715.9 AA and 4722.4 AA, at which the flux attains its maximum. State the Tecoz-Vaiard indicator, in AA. 4716.44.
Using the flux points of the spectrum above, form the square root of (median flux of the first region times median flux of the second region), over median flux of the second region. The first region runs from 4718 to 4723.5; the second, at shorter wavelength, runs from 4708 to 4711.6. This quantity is 0.98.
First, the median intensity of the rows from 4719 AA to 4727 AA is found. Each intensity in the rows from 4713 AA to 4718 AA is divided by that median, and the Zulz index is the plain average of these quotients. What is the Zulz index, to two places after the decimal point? 1.03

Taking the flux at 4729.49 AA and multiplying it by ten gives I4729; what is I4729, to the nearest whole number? 128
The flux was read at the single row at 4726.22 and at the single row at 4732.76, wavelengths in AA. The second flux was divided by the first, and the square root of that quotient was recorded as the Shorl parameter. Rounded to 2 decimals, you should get 1.02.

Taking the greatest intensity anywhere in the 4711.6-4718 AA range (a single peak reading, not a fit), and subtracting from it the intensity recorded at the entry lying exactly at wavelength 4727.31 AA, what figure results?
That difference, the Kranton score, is 0.29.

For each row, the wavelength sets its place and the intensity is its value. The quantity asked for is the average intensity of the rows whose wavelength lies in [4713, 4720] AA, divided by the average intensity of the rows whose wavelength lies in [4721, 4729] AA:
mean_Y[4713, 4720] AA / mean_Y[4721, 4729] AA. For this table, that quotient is 1.02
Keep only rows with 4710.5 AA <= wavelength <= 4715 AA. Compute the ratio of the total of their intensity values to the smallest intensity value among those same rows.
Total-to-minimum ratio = 4.0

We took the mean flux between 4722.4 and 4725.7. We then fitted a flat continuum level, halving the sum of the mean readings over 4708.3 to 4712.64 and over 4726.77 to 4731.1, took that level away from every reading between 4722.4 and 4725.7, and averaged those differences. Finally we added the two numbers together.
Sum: 12.5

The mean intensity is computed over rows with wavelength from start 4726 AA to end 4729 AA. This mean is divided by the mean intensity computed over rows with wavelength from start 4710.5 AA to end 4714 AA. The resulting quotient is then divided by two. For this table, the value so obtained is 0.489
